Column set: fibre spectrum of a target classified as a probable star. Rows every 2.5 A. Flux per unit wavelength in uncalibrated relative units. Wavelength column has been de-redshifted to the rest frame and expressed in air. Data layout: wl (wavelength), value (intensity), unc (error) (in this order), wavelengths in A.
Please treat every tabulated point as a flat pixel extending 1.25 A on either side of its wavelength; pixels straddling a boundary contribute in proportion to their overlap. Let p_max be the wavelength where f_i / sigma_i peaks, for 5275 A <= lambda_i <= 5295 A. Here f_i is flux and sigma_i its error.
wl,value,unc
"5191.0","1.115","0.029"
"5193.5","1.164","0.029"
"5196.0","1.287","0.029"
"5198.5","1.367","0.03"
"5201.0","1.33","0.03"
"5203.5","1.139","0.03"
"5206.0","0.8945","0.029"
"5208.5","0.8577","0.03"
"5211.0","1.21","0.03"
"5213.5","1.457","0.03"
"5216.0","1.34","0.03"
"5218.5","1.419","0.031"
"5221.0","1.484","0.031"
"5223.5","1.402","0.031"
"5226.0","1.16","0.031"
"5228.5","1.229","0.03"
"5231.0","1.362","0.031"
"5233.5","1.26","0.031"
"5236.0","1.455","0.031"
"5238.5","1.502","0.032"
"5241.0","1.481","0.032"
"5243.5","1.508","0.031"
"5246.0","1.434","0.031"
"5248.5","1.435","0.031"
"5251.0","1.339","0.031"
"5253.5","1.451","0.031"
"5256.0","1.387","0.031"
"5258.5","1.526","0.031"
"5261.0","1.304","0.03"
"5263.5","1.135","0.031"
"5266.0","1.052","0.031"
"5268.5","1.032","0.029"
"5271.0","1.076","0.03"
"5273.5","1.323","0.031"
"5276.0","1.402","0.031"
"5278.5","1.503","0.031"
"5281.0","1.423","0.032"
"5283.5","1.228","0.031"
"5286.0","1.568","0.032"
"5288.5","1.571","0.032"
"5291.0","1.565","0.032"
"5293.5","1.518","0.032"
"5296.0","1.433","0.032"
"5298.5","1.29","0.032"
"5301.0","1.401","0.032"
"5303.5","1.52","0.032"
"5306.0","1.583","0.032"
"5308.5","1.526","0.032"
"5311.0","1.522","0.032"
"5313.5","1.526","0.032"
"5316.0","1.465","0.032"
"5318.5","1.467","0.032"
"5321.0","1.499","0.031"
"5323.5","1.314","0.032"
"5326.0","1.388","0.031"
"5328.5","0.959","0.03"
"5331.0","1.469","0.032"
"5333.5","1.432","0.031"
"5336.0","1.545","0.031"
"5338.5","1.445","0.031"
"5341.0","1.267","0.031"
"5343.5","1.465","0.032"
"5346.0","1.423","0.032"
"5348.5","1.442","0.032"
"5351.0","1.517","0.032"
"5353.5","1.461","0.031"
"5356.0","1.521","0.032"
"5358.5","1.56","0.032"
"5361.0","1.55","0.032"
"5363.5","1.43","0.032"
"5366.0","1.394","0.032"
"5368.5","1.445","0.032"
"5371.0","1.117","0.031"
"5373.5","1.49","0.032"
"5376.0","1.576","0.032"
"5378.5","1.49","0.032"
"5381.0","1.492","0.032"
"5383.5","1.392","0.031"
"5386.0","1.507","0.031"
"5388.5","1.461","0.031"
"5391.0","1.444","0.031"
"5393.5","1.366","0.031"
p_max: 5288.5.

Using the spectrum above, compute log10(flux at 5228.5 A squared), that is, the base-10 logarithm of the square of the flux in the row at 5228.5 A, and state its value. 0.18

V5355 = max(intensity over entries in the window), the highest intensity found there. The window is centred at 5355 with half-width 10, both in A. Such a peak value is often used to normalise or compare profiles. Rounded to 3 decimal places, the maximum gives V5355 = 1.560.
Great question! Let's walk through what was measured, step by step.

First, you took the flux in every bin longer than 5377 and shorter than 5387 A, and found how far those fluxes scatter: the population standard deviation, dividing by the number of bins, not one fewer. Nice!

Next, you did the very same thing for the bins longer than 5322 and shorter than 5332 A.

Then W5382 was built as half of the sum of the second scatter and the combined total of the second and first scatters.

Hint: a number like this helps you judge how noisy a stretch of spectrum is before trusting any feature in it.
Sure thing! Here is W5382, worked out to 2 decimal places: 0.22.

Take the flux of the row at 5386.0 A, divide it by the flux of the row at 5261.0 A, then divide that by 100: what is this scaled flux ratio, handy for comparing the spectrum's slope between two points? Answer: 0.0116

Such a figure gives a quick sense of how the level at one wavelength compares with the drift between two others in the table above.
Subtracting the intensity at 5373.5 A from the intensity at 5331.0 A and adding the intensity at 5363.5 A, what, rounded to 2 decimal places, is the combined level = 1.41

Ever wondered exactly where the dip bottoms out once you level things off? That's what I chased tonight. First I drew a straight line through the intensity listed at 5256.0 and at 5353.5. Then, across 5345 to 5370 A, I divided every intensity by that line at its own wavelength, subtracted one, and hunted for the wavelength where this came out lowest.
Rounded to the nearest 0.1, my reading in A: 5366.0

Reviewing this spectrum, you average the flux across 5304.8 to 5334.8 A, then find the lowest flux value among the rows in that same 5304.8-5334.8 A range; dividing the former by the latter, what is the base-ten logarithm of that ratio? 0.17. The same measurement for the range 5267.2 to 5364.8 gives 0.17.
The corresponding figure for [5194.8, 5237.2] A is 0.17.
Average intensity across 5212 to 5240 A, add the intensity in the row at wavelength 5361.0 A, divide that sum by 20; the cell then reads 0.146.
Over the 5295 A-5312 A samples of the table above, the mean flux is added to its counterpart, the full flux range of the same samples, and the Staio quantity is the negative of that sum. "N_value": -1.76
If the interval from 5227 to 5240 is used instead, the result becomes -1.63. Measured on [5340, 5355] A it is -1.68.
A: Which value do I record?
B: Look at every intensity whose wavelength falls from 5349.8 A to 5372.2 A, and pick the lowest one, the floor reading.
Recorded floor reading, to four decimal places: 1.1170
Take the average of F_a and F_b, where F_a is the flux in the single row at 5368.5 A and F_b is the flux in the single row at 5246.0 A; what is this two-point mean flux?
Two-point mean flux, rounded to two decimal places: 1.44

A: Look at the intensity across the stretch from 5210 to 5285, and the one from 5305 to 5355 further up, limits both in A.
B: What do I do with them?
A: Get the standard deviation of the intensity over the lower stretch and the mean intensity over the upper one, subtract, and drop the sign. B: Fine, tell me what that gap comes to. 1.29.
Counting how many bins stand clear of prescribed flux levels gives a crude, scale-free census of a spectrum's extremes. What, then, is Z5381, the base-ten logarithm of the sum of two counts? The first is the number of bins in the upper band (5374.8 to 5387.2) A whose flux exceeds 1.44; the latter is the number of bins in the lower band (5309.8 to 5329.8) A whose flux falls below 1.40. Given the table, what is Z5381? 0.8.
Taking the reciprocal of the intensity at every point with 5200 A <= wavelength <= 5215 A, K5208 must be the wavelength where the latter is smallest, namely 5213.5 A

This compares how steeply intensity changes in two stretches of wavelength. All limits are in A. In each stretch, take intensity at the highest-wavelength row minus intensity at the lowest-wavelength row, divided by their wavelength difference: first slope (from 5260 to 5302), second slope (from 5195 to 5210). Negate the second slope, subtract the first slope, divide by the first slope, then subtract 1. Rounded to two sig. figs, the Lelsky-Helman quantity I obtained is 12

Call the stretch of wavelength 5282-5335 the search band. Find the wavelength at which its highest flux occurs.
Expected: 5306.0 A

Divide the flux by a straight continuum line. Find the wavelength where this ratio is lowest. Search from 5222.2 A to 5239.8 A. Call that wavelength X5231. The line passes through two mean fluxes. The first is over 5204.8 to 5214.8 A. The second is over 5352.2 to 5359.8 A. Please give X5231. 5226.0 A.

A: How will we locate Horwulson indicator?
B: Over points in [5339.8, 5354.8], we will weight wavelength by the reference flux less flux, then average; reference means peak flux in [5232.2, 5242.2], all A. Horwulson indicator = 5344.0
